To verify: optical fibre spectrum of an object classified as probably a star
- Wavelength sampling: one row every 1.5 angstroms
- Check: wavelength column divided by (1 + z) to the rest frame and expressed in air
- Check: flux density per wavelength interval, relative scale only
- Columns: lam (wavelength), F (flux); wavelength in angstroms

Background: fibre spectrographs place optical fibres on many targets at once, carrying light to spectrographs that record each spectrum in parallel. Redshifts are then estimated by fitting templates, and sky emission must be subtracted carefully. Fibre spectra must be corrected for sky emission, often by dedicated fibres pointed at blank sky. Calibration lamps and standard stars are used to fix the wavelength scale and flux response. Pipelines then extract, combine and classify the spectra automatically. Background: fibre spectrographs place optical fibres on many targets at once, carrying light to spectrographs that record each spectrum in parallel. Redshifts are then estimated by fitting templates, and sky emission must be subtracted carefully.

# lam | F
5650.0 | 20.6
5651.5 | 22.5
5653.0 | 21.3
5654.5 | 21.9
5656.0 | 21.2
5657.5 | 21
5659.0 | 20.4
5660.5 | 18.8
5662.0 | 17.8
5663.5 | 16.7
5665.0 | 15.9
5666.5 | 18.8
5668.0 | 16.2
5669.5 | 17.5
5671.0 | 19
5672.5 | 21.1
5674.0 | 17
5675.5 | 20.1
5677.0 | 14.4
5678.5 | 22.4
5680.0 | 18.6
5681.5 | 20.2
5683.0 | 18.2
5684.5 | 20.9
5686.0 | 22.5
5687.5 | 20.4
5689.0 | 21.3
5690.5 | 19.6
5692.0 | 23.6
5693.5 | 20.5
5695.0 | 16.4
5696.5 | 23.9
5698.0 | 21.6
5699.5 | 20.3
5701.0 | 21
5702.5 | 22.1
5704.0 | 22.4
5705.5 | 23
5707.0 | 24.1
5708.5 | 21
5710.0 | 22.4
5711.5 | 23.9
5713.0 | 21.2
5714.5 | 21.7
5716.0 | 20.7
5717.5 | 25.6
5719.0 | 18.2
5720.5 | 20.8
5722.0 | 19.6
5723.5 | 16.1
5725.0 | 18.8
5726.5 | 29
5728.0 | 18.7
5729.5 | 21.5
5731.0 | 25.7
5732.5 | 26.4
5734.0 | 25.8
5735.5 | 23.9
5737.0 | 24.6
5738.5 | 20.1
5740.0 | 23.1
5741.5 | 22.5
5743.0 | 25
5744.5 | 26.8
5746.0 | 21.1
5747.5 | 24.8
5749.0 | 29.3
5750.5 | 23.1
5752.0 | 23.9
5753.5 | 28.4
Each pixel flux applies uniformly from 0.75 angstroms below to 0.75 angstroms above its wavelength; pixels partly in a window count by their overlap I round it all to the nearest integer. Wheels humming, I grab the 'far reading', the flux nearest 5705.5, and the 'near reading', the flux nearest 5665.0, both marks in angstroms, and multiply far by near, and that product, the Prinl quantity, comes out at 366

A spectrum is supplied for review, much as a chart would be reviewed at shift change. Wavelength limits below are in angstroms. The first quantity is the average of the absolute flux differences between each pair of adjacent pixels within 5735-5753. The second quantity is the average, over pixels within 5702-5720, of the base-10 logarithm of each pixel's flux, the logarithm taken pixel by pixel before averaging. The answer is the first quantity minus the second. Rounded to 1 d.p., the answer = 1.7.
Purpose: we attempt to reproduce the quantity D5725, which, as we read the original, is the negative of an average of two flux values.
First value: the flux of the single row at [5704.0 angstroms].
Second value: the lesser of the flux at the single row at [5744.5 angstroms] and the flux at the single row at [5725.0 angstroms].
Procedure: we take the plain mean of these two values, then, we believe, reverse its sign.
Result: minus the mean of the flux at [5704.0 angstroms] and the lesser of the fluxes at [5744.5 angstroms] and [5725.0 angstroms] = -20.6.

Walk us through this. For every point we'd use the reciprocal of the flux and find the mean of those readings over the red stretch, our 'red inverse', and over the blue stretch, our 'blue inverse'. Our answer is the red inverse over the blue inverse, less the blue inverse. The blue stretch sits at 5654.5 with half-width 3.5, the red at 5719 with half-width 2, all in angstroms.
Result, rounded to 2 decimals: 0.98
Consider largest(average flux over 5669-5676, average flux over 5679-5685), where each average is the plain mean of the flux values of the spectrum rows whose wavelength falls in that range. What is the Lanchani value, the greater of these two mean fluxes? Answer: 19.5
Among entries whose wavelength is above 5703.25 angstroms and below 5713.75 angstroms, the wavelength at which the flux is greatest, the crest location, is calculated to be 5707.0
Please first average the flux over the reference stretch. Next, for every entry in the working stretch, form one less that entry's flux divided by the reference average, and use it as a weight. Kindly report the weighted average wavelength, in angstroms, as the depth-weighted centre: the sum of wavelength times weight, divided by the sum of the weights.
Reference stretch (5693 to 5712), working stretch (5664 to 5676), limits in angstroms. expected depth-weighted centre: 5669.3 angstroms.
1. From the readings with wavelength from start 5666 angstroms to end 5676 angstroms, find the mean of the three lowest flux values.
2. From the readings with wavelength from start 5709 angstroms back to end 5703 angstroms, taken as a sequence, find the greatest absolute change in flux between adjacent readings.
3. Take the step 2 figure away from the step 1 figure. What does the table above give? 13.8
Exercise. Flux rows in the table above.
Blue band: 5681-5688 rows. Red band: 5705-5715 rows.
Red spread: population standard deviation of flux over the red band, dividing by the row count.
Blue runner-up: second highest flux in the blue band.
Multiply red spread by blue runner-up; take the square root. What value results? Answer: 4.9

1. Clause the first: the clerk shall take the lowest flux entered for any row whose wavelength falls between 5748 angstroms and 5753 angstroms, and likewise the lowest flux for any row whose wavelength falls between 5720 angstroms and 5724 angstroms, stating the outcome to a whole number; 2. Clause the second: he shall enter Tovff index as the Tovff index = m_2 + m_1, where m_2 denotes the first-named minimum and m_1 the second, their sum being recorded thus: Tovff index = 39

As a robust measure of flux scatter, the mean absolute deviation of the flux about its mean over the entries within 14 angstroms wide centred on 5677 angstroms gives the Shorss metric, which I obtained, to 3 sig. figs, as 1.73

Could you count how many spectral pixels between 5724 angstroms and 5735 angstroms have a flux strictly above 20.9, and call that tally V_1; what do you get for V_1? 5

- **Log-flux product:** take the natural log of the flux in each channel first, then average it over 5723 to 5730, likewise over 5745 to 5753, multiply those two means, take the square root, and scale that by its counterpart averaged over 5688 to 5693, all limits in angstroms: 9.51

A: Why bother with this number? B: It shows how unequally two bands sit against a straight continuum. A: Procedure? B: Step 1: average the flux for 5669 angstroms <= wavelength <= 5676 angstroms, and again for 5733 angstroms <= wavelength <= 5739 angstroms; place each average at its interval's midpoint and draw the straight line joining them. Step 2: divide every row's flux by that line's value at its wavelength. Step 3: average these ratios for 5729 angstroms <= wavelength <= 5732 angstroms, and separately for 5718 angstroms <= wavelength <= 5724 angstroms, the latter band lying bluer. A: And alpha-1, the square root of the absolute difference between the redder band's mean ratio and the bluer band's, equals 0.43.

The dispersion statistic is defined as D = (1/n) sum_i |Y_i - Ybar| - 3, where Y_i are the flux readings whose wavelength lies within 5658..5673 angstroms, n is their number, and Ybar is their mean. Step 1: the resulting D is -1.6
